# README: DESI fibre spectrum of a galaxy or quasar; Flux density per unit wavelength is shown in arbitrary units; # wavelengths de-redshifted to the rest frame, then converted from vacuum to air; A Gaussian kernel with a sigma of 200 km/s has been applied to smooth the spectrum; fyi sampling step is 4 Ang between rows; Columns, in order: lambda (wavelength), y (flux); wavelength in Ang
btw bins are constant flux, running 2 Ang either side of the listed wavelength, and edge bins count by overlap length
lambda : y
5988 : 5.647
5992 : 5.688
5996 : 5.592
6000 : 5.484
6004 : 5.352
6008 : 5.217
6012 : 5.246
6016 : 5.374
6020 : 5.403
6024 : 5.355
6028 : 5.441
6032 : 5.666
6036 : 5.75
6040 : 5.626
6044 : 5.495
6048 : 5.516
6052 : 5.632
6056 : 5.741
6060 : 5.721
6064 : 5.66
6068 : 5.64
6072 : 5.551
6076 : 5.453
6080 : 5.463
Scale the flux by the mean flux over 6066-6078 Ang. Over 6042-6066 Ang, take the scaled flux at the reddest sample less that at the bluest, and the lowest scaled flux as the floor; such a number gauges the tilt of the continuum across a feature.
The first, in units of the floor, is 0.03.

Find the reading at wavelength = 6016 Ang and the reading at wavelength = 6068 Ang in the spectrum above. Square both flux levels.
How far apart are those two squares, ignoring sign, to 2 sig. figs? 2.9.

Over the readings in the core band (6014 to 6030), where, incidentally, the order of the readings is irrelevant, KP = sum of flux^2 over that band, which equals 116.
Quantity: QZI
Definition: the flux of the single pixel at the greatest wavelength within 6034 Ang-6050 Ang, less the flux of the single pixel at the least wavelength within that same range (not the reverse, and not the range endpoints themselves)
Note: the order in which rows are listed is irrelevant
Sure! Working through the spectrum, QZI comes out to -0.23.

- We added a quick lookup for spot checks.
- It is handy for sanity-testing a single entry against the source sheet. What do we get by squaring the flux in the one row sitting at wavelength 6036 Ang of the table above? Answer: 33.1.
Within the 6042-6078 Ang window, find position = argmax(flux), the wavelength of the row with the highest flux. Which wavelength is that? 6056 Ang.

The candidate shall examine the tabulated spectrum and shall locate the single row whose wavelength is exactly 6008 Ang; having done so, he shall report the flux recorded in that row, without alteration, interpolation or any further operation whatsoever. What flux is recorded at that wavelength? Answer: 5.217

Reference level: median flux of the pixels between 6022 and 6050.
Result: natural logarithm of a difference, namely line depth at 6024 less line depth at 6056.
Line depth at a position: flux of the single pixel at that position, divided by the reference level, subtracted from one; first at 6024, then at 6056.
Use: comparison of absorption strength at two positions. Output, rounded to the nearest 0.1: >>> -2.7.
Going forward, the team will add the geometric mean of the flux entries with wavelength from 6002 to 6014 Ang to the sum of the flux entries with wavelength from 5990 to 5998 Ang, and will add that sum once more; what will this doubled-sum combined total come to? 28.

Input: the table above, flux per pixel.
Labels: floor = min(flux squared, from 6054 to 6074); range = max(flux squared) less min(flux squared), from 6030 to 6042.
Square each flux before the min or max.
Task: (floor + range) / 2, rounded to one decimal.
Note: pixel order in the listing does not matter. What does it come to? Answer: 16.1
